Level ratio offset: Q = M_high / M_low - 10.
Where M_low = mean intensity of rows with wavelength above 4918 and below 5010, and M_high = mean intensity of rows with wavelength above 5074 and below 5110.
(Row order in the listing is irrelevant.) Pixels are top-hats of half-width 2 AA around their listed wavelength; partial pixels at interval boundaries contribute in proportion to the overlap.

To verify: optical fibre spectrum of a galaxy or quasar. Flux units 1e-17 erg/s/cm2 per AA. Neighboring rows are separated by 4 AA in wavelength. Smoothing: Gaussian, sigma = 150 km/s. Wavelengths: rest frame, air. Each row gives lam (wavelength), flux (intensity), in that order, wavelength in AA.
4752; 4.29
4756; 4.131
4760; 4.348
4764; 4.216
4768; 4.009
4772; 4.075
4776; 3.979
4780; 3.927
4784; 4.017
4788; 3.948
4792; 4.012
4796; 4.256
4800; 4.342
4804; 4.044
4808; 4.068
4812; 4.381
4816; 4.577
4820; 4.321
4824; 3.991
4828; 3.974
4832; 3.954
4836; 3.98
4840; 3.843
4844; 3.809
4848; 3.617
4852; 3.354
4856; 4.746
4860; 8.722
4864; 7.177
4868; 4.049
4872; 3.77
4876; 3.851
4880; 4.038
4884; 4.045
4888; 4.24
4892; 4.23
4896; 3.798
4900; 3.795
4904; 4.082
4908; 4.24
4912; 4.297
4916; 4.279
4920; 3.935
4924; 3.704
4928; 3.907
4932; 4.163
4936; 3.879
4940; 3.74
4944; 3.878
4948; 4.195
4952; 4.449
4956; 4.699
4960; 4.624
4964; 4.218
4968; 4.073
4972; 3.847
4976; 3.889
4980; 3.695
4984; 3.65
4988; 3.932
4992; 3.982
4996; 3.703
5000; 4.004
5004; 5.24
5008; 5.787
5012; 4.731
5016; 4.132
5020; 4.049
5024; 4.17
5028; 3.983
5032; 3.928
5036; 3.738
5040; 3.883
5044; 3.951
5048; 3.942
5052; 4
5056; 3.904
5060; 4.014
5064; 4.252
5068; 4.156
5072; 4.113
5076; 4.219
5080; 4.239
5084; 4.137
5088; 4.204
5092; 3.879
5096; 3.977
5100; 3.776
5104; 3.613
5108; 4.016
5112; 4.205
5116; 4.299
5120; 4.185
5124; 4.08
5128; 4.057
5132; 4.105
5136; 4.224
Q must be -9.03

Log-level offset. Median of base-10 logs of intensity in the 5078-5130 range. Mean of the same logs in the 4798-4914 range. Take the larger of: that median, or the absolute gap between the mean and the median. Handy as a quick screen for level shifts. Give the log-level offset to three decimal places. 0.611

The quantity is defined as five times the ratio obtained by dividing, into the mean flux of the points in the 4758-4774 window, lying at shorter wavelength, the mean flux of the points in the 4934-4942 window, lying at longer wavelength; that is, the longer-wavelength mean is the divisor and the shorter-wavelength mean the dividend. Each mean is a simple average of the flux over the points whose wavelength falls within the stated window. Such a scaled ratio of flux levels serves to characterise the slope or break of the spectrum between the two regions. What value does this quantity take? 5.46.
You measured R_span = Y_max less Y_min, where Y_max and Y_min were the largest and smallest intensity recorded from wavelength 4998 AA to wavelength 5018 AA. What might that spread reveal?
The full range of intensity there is 1.8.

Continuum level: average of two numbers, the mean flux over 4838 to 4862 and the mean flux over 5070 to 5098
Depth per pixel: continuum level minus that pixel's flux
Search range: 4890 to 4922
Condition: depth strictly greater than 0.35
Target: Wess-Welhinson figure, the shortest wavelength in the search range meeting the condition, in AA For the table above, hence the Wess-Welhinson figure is 4896 AA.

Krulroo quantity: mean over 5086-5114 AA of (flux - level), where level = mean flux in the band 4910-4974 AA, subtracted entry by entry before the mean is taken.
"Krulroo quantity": -0.17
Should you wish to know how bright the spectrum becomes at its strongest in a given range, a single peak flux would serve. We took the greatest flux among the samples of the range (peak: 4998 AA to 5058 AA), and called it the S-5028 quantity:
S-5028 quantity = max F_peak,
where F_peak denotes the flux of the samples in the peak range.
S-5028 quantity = 5.787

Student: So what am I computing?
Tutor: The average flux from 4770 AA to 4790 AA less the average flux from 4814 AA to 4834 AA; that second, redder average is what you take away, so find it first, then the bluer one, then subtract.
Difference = -0.17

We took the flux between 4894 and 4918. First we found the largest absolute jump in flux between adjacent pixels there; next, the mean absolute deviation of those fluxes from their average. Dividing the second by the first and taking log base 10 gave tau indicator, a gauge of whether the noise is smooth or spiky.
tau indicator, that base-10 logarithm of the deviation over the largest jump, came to -0.18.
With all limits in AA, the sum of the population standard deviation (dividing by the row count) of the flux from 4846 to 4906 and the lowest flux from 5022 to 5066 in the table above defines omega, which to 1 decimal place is 5.2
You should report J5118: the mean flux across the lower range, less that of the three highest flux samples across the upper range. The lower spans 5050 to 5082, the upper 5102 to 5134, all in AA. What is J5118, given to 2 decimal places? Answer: -0.12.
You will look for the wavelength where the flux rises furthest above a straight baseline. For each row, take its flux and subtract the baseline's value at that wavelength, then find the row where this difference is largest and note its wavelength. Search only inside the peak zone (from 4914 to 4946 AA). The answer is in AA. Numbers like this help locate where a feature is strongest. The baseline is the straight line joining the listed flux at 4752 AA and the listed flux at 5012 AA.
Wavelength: 4916 AA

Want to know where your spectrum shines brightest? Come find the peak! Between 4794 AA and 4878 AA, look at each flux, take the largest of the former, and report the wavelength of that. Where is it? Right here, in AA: 4860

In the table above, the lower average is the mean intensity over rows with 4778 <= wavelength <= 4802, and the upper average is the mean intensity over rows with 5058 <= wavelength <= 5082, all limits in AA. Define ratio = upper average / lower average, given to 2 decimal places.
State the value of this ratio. 1.02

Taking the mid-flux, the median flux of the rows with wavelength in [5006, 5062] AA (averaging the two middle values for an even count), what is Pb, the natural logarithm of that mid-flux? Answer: 1.384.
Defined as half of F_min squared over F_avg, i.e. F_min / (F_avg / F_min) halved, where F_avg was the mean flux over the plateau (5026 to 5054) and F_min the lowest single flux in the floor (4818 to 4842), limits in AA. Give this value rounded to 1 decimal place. 1.9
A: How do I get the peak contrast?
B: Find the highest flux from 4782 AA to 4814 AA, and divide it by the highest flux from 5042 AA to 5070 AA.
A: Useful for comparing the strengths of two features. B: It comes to 1.03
